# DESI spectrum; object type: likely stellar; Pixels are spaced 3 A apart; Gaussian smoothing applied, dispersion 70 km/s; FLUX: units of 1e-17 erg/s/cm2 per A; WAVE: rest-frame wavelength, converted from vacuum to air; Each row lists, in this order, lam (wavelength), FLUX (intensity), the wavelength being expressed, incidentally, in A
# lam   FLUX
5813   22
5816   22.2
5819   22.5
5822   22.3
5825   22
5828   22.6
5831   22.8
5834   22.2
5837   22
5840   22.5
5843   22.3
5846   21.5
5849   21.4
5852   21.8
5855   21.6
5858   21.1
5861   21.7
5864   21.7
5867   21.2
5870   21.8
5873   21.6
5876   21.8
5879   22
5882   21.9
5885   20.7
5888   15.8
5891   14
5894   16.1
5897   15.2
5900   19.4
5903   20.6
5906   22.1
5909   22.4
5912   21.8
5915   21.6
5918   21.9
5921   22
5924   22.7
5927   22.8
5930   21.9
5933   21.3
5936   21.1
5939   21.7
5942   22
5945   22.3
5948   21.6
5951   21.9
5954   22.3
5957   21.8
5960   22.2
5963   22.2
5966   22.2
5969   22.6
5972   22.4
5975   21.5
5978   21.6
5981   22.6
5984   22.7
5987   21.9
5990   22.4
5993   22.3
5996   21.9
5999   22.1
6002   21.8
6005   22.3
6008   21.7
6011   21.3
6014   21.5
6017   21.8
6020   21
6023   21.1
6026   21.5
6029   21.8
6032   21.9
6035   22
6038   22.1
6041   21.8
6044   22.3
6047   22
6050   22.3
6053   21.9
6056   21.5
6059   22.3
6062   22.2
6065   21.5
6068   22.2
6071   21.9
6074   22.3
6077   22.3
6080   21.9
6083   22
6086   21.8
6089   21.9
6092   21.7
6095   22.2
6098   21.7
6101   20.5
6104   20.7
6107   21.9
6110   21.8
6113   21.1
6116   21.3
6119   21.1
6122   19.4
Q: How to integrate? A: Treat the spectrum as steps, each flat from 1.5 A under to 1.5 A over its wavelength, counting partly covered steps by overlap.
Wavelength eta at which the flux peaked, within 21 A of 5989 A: 5984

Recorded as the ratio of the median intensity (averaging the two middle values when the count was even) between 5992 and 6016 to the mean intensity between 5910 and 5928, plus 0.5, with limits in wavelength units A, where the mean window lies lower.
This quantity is 1.49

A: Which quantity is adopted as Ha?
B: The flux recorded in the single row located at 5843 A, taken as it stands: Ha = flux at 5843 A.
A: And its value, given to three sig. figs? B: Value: 22.3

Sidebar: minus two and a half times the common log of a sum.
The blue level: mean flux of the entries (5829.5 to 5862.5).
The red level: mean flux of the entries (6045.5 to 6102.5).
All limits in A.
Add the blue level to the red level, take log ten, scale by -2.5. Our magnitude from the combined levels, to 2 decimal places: -4.10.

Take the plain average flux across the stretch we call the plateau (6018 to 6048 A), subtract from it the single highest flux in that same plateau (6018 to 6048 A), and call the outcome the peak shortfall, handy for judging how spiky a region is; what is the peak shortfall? -0.55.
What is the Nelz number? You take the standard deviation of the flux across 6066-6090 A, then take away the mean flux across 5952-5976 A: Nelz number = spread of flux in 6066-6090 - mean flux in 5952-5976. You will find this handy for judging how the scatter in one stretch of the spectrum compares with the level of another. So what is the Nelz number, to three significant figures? -22.0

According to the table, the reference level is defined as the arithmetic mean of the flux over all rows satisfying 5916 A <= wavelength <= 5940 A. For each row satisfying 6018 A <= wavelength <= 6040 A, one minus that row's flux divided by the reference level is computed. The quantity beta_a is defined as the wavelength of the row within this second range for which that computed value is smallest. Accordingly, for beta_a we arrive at 6038 A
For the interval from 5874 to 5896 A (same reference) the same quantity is 5879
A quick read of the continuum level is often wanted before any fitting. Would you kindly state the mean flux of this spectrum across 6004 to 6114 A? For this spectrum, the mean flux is 21.8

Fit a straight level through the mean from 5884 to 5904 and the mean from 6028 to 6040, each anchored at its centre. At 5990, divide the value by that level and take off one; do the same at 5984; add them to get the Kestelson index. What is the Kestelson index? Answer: 0.21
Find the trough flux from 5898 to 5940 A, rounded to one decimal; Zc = 19.4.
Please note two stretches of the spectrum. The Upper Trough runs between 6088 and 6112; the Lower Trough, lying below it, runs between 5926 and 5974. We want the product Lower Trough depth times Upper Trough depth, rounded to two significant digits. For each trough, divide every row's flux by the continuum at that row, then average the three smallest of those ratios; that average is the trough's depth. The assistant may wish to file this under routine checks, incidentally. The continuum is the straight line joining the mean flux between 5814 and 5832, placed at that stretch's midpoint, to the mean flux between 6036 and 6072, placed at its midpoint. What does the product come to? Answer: 0.92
